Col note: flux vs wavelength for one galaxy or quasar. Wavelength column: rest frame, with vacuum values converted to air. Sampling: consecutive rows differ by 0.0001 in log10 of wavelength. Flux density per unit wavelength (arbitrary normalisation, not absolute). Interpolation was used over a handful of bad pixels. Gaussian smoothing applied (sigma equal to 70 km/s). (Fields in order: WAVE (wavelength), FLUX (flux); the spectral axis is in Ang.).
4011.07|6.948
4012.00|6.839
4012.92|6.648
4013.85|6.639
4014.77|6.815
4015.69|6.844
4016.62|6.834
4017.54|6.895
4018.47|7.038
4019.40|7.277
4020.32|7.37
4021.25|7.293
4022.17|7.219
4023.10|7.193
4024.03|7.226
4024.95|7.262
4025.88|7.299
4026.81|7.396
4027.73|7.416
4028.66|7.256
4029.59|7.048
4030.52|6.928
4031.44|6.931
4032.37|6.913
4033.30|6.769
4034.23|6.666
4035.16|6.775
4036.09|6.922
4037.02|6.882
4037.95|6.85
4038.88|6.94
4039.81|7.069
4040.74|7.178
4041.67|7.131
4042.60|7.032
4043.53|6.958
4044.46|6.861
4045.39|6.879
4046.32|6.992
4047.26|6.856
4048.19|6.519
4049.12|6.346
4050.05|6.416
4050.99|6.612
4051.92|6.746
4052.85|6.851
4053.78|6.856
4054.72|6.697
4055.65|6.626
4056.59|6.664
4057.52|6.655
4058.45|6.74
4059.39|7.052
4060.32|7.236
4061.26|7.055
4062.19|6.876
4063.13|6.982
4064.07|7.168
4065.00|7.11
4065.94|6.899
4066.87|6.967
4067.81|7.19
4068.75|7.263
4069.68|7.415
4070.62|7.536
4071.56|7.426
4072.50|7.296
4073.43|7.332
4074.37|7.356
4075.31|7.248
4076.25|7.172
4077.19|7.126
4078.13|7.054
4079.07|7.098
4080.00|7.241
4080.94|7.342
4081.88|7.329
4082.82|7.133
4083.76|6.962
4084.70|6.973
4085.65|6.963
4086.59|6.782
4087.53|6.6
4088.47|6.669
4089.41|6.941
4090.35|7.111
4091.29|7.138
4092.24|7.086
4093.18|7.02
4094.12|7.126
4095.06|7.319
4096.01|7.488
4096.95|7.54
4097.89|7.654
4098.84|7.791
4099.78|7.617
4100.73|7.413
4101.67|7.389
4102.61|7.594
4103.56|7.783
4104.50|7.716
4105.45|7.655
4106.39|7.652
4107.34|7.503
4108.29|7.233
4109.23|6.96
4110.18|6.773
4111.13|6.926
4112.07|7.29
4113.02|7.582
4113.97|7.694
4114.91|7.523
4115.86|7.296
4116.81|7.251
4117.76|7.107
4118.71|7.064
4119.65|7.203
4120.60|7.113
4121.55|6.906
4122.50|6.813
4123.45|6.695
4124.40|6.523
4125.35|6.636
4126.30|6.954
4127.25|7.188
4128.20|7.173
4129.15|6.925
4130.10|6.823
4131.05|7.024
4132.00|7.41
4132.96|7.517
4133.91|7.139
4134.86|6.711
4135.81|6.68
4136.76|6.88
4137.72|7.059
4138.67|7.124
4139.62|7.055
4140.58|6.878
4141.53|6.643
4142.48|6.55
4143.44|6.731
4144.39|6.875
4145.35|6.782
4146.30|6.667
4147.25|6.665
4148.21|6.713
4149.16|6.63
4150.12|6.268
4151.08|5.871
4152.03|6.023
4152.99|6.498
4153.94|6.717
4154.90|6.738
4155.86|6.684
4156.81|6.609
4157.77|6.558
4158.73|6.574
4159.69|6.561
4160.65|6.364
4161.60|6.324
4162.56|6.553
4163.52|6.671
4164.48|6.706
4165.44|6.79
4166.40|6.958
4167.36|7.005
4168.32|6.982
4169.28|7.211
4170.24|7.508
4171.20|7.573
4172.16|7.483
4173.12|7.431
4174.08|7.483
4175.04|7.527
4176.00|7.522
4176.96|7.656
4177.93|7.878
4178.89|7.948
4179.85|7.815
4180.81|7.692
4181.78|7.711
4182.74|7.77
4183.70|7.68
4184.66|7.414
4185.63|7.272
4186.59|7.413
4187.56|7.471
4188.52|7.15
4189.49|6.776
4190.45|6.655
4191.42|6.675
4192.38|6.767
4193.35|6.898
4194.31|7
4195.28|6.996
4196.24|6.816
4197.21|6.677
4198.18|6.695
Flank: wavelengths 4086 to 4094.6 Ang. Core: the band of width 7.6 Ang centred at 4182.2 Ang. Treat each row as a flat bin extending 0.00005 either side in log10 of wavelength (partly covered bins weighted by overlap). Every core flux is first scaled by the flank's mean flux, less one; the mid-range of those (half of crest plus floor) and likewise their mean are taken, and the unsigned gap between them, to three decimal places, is 0.008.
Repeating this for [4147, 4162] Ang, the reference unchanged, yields 0.026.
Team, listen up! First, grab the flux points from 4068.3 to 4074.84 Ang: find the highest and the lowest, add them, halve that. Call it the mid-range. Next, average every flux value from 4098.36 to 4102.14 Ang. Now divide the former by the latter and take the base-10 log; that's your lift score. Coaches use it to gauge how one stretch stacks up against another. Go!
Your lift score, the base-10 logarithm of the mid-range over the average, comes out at -0.009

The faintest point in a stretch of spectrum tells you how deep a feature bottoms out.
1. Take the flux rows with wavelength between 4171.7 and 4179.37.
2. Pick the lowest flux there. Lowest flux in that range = 7.431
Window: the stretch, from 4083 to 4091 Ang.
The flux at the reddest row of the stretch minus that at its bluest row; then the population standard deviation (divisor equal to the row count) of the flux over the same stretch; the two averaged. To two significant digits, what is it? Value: 0.16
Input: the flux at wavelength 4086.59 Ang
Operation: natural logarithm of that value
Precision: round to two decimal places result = 1.91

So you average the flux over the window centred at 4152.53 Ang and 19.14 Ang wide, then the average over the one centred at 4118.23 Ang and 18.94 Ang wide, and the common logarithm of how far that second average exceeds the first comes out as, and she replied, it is -0.27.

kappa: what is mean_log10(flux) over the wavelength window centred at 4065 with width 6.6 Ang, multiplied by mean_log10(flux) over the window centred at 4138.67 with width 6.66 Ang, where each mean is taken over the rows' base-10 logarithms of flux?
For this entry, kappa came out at 0.710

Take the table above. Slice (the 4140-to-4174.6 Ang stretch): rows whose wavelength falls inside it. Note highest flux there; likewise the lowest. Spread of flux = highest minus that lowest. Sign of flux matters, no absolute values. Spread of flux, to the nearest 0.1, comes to 1.7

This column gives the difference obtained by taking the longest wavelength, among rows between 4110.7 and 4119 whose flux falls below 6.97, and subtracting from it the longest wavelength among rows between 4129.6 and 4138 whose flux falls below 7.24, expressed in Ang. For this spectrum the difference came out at -26.6 Ang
